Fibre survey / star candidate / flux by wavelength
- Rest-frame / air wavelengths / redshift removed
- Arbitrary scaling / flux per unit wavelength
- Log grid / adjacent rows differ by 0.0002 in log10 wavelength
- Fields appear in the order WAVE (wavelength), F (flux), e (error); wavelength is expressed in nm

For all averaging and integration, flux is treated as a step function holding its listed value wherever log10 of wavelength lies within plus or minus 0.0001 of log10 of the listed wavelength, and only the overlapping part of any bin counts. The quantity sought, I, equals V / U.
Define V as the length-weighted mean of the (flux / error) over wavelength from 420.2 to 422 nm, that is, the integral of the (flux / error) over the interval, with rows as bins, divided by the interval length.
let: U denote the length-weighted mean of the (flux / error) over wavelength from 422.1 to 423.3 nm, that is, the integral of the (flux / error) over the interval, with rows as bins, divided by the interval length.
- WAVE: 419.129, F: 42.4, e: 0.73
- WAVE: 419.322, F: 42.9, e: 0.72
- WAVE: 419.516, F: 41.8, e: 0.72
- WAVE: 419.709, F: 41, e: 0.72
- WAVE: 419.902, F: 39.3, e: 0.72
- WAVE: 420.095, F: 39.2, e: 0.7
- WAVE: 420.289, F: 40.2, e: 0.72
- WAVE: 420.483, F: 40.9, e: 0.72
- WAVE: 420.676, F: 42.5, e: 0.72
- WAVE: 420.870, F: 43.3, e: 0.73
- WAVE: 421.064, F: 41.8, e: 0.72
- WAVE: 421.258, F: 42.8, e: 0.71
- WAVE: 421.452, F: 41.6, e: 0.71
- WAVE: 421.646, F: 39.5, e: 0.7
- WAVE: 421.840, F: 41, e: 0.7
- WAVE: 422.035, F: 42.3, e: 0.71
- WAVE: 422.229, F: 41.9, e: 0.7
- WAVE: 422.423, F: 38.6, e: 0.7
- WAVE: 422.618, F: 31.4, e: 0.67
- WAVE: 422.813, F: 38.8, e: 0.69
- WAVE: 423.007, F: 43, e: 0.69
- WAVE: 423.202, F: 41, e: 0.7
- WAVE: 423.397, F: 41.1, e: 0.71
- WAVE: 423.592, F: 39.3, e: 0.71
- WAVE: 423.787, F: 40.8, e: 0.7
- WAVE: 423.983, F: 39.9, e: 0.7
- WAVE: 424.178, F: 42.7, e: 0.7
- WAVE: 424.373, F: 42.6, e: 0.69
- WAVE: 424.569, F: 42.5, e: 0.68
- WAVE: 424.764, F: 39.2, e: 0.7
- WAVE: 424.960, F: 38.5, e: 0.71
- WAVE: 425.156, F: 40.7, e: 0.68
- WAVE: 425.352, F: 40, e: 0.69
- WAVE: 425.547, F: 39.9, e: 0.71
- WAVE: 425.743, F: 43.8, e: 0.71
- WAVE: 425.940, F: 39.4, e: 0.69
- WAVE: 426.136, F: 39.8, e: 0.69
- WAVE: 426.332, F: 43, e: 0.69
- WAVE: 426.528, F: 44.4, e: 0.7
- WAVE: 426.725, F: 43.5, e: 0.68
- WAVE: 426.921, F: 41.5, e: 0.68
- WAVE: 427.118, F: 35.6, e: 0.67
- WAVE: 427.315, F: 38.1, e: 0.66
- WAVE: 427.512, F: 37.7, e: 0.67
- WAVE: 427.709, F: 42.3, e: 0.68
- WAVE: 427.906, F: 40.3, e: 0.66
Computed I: 1.027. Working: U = 56.6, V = 58.1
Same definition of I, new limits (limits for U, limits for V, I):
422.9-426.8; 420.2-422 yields 0.982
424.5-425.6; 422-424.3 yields 0.993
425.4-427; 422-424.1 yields 0.944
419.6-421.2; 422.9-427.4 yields 1.032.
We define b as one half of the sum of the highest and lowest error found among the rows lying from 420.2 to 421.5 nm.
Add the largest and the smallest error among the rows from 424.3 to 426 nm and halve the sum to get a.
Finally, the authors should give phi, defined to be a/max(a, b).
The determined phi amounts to 0.97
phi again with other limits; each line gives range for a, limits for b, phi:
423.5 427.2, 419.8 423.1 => 0.99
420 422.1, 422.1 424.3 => 1.00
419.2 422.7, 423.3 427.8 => 1.00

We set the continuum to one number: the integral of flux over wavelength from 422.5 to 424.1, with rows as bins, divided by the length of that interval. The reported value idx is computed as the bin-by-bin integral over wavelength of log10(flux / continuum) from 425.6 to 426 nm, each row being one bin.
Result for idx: 0.009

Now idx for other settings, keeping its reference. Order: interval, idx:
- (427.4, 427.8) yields 0.002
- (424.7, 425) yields -0.002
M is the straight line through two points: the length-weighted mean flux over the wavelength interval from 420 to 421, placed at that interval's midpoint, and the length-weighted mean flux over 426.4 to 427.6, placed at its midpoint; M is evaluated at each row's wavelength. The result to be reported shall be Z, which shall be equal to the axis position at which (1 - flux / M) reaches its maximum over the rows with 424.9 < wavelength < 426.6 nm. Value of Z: 424.960 nm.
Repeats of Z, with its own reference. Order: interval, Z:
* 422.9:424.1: 423.592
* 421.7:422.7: 422.618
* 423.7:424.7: 423.983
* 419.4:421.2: 420.095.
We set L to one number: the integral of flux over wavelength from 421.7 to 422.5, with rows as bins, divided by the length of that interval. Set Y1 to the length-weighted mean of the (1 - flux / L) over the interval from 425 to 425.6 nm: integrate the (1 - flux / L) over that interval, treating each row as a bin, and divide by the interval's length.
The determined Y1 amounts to 0.02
